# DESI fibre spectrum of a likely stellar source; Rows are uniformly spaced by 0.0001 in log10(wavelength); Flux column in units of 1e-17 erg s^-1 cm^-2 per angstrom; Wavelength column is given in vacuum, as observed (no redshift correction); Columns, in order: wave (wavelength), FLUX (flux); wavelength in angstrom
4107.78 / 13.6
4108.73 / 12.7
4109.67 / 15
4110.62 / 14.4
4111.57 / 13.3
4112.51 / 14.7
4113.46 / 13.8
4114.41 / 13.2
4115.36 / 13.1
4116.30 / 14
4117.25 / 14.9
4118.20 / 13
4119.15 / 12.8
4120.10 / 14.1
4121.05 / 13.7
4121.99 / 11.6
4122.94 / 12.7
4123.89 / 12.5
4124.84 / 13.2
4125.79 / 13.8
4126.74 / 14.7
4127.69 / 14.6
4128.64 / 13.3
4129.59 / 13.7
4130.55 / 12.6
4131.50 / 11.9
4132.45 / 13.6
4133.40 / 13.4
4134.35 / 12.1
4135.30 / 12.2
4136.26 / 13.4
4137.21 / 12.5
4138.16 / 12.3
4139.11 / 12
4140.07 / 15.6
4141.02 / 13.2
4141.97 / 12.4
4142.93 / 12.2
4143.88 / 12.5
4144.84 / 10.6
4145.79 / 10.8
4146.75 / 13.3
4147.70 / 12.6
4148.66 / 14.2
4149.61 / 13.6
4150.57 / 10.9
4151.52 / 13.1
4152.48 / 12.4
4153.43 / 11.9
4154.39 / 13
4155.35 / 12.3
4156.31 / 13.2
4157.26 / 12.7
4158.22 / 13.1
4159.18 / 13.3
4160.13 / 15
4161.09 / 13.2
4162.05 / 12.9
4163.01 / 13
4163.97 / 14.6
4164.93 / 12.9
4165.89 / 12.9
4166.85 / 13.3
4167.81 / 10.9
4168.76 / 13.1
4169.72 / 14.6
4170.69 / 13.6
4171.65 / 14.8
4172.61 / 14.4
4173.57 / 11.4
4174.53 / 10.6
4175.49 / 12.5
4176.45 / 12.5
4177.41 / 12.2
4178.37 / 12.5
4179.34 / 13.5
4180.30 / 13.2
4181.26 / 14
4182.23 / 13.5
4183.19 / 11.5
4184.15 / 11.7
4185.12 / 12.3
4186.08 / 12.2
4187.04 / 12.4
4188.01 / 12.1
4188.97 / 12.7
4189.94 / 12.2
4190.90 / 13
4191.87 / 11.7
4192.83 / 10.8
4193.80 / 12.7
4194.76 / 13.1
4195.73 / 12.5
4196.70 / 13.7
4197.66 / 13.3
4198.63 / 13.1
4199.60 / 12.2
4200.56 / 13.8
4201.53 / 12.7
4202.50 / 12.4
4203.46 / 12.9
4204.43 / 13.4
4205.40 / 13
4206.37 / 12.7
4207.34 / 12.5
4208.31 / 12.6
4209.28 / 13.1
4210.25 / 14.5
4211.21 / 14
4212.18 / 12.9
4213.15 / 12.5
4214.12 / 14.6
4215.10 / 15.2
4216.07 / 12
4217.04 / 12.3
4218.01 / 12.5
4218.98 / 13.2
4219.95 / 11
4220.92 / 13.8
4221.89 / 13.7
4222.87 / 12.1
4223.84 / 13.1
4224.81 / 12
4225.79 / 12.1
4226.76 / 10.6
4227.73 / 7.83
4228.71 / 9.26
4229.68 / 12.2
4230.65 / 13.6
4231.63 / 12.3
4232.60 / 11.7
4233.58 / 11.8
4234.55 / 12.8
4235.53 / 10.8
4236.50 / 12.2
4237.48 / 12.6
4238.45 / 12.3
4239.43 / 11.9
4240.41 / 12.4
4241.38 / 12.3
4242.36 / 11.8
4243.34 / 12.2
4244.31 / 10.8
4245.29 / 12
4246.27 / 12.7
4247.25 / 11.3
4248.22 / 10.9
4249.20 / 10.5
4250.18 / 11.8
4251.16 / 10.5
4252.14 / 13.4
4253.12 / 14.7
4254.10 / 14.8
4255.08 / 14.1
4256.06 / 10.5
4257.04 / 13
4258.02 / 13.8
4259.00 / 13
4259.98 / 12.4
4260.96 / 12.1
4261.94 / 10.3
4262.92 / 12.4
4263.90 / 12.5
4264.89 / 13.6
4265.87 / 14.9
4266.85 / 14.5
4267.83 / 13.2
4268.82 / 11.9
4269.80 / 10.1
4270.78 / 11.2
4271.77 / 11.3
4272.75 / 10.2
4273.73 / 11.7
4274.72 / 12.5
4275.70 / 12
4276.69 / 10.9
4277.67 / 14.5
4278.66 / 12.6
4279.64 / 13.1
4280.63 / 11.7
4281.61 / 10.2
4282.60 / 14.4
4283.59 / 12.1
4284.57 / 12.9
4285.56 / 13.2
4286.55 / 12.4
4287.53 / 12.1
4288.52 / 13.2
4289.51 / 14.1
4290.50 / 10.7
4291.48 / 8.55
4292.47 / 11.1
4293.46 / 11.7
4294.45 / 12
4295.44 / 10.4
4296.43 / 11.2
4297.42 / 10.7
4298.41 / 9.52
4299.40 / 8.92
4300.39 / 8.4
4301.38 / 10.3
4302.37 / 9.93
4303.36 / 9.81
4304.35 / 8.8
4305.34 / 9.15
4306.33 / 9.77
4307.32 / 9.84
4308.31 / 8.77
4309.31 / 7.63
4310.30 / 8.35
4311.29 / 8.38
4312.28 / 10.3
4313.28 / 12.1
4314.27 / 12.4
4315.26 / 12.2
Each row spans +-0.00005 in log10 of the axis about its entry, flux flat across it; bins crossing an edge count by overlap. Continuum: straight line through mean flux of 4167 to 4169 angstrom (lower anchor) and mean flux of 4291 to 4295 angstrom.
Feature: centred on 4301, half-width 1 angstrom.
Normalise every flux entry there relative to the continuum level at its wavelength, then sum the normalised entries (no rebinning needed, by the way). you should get 1.74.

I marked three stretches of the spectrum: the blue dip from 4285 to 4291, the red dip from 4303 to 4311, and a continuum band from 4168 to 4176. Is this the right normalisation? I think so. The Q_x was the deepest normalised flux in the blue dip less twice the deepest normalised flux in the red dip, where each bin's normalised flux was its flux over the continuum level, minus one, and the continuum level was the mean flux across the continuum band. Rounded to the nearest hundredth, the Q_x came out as 0.65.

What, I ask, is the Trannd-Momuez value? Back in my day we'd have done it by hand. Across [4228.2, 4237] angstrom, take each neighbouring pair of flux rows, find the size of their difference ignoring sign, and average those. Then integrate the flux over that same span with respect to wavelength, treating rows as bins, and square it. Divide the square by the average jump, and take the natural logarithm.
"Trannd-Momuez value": 9.0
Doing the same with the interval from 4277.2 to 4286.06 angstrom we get 9.0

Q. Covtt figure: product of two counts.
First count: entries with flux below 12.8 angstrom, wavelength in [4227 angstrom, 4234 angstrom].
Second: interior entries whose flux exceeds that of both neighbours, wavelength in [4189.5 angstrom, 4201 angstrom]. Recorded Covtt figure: 18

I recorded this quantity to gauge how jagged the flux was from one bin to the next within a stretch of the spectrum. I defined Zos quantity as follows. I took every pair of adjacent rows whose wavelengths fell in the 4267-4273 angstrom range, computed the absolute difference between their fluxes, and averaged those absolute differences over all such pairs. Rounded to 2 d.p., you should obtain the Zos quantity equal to 1.08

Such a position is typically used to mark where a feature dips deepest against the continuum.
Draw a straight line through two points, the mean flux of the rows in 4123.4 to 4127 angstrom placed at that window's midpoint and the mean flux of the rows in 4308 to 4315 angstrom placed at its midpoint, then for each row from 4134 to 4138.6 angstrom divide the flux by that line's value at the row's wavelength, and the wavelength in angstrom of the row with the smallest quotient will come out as 4134.35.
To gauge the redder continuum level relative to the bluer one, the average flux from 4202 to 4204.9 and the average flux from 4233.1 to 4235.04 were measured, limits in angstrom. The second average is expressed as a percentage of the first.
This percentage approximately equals 95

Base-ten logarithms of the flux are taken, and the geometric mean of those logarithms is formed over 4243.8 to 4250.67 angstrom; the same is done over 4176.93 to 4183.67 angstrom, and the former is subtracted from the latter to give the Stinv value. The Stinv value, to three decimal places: 0.053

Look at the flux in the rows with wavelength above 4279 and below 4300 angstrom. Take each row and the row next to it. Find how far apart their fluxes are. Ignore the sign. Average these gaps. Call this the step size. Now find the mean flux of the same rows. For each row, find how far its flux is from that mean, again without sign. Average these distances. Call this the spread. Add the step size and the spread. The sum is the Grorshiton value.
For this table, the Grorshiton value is 2.6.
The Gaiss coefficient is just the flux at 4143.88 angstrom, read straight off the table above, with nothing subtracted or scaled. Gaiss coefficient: 12.5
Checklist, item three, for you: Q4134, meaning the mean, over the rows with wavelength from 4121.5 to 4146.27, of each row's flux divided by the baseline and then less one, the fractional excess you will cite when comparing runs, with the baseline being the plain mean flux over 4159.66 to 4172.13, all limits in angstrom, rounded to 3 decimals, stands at -0.046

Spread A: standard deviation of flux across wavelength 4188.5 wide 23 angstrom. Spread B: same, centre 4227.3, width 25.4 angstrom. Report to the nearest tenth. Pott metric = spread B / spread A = 1.9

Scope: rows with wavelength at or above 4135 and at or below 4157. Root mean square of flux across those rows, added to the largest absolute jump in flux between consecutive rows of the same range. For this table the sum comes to 16.3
